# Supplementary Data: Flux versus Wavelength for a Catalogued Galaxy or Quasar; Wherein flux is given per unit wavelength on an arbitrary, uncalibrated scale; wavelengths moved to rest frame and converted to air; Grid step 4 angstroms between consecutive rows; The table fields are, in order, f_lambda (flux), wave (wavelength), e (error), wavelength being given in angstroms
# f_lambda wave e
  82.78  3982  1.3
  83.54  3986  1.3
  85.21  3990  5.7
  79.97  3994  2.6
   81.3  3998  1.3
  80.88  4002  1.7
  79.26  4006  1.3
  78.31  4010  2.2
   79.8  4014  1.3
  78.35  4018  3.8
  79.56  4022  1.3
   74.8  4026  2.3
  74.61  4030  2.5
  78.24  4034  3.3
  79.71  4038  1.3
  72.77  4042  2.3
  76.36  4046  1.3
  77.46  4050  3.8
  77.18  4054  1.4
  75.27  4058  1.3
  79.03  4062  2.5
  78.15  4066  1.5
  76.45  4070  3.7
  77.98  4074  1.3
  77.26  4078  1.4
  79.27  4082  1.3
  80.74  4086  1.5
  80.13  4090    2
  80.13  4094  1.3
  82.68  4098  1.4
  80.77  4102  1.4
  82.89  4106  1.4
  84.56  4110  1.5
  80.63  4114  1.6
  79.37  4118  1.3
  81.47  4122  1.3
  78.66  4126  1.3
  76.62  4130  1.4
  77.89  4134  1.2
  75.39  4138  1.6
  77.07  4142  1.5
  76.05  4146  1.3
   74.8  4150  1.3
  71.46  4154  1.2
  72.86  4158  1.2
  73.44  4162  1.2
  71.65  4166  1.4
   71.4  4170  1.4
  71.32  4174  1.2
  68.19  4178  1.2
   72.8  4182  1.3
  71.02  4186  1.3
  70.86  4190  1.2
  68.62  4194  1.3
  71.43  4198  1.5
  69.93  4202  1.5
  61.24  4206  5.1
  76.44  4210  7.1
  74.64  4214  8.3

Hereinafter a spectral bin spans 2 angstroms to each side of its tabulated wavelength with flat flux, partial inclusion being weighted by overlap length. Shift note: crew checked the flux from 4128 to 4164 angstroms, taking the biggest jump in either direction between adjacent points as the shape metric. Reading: 3.3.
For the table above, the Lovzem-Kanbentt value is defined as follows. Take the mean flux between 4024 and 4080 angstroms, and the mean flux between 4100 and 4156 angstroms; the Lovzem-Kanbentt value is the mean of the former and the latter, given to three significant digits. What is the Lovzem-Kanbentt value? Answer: 77.6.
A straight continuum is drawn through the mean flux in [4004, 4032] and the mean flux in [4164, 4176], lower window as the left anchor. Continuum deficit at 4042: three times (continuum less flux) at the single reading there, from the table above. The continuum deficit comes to 12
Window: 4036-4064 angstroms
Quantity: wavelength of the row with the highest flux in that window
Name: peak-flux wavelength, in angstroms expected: 4038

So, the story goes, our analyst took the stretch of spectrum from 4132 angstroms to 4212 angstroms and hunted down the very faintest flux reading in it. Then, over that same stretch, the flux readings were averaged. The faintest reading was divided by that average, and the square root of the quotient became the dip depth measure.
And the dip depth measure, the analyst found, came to 0.921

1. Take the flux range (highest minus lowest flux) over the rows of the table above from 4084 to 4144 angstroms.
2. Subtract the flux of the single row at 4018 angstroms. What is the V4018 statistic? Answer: -69.2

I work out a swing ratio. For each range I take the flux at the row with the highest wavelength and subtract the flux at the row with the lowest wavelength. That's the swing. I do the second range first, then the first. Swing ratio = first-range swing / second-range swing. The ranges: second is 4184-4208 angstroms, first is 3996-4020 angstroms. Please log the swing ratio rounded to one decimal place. 0.3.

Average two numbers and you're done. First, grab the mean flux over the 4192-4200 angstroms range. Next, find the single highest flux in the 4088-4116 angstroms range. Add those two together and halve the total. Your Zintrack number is 77.3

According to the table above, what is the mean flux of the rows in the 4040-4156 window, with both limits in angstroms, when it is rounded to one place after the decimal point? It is 78.2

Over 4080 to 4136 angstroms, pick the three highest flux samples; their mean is 83.4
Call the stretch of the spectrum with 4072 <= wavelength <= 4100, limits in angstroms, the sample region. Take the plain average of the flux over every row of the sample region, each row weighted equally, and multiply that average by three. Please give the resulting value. 239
